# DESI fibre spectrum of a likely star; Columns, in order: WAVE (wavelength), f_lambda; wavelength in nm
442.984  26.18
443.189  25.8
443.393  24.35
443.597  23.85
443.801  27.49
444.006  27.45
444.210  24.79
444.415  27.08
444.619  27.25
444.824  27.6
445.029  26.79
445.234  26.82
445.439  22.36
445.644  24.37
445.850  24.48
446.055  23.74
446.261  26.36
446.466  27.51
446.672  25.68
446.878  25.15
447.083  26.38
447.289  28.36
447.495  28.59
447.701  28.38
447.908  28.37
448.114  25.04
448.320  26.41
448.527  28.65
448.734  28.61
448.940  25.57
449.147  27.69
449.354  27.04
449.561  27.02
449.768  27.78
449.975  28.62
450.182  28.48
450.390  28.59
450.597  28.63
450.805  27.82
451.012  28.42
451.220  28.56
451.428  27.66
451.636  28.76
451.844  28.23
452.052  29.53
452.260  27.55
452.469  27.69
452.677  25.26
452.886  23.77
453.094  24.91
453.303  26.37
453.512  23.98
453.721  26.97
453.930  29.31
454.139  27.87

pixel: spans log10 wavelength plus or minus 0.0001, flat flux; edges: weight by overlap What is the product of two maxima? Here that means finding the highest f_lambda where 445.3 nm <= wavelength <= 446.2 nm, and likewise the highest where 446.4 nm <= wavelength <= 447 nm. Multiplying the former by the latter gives 673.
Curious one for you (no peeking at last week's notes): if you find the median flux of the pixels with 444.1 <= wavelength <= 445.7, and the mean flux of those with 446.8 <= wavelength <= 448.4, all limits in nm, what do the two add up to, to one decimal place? 53.9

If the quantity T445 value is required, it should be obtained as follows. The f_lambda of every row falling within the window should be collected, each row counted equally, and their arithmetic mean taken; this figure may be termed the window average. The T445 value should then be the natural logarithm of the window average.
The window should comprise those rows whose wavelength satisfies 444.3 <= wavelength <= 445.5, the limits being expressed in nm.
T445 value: 3.27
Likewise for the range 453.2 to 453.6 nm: 3.23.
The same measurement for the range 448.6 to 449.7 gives 3.30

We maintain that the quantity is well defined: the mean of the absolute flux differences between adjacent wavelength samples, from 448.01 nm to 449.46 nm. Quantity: 1.6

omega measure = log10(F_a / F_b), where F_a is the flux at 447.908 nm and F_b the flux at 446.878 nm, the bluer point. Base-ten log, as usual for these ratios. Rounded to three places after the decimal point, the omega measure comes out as 0.052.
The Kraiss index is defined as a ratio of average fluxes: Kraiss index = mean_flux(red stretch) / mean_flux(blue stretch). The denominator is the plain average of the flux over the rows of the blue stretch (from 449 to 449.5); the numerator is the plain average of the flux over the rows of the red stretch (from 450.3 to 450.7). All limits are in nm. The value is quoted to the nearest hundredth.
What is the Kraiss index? 1.05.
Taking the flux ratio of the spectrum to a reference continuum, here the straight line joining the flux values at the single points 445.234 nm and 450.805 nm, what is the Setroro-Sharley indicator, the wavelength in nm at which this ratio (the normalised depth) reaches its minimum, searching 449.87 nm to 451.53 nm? 451.428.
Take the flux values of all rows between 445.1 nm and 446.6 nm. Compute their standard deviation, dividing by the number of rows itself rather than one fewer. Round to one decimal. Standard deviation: 1.7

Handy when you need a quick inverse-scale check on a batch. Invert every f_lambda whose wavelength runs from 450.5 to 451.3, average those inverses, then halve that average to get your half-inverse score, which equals 0.0176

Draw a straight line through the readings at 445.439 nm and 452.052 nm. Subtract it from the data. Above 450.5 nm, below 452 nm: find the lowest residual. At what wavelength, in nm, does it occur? 451.428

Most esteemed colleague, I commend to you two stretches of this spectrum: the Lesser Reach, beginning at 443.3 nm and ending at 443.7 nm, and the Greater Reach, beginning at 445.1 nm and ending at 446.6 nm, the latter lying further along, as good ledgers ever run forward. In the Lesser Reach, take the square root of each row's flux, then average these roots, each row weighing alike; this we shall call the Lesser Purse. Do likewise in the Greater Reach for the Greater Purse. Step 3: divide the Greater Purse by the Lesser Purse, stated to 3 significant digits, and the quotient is 1.02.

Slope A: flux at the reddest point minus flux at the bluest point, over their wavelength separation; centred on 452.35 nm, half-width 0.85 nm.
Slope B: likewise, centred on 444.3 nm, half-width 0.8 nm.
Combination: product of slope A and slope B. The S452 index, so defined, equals -5.4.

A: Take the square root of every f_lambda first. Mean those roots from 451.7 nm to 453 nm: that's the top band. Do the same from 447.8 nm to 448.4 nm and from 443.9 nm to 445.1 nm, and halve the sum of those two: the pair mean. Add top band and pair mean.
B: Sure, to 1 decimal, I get 10.4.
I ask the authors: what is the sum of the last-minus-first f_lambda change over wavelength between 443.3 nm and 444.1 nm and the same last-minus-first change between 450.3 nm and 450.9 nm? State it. 2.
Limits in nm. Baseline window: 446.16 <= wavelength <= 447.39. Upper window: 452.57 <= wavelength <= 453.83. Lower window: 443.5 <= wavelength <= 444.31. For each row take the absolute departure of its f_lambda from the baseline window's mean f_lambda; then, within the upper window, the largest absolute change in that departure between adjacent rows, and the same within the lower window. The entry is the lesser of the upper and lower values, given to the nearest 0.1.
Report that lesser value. 1.8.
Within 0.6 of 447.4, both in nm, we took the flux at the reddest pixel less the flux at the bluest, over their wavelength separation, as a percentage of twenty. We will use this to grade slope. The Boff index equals 16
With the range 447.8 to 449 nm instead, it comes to -14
